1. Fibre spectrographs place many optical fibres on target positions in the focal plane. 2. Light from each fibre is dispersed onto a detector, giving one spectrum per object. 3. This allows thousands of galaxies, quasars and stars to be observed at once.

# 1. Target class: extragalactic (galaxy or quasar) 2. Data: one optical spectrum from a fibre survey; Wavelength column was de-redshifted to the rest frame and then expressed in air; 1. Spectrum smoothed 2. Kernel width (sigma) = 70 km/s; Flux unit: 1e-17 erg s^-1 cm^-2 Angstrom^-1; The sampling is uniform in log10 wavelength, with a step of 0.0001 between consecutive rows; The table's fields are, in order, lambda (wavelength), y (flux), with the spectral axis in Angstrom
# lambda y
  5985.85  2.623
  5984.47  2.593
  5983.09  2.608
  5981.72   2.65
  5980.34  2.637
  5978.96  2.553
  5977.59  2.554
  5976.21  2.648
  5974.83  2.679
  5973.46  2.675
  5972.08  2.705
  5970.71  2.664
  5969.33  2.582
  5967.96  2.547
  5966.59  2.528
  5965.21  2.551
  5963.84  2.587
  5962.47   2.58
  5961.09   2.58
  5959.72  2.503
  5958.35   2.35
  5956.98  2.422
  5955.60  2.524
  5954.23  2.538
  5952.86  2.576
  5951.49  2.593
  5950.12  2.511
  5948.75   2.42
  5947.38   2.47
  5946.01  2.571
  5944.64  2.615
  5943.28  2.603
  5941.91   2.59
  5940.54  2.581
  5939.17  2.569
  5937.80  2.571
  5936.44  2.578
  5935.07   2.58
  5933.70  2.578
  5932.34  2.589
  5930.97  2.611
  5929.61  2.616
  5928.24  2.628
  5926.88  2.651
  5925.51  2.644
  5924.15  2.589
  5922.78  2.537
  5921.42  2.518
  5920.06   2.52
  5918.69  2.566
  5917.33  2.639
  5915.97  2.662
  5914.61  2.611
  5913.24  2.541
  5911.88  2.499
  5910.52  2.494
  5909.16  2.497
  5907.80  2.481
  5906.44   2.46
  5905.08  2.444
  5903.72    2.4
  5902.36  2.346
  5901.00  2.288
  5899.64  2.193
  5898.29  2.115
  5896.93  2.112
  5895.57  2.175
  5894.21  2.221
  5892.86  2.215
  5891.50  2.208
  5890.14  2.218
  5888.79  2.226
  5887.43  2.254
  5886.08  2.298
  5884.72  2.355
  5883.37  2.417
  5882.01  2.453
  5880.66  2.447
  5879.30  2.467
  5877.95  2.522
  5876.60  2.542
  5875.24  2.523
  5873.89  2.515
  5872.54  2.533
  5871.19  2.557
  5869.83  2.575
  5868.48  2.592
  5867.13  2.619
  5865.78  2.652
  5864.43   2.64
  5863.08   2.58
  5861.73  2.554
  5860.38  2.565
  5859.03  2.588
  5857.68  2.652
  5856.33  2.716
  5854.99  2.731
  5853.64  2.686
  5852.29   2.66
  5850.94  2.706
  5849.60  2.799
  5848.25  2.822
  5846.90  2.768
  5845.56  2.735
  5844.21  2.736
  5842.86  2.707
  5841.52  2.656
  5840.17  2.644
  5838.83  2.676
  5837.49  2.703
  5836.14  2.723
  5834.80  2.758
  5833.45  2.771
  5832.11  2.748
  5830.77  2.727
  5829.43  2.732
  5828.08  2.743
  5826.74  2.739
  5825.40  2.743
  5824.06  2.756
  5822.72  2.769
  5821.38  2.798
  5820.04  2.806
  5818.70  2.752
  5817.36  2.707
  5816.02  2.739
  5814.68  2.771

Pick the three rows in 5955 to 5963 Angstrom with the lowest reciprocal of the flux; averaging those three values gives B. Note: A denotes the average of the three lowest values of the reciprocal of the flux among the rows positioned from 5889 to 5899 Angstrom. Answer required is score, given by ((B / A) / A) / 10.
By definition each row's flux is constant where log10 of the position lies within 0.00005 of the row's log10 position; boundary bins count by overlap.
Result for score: 0.19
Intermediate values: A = 0.45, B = 0.390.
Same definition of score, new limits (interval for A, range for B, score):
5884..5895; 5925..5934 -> 0.20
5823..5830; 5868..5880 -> 0.29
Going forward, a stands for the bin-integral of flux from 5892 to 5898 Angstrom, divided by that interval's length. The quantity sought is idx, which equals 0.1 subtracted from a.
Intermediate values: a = 2.18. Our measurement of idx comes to 2.08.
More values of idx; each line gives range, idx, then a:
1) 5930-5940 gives 2.48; 2.58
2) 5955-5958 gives 2.35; 2.45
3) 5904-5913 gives 2.38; 2.48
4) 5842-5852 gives 2.65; 2.75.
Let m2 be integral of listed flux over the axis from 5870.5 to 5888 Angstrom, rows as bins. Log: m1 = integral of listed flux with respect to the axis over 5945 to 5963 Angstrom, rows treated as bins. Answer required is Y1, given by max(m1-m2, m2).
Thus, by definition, 42.9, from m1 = 45.2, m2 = 42.9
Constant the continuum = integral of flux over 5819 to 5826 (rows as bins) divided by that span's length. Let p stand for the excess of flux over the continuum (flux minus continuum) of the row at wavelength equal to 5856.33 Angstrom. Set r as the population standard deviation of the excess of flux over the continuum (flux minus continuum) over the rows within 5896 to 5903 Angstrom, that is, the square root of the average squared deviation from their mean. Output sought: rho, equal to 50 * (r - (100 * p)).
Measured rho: 298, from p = -0.06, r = 0.093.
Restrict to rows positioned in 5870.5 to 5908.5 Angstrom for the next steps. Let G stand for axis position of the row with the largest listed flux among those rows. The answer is 5871.19 Angstrom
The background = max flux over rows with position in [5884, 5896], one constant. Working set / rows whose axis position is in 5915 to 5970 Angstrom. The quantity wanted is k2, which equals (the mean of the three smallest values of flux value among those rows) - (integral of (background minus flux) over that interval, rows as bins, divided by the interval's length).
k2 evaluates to 2.6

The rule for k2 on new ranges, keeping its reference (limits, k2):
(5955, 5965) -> 2.6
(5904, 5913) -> 2.6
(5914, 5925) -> 2.8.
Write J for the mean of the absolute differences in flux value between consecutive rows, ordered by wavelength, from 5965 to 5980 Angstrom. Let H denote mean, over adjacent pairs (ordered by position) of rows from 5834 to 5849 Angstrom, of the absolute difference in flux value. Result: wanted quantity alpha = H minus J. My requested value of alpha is -0.0066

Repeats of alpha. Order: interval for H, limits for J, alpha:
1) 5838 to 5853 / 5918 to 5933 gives 0.0131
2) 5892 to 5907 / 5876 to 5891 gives 0.0127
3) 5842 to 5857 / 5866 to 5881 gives 0.0139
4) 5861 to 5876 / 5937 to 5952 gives -0.0173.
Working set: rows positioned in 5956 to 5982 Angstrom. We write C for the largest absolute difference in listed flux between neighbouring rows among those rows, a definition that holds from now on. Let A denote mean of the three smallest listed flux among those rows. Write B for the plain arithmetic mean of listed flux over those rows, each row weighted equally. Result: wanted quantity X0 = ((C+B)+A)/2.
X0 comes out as 2.58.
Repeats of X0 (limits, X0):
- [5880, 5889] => 2.34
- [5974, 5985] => 2.64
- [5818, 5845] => 2.72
